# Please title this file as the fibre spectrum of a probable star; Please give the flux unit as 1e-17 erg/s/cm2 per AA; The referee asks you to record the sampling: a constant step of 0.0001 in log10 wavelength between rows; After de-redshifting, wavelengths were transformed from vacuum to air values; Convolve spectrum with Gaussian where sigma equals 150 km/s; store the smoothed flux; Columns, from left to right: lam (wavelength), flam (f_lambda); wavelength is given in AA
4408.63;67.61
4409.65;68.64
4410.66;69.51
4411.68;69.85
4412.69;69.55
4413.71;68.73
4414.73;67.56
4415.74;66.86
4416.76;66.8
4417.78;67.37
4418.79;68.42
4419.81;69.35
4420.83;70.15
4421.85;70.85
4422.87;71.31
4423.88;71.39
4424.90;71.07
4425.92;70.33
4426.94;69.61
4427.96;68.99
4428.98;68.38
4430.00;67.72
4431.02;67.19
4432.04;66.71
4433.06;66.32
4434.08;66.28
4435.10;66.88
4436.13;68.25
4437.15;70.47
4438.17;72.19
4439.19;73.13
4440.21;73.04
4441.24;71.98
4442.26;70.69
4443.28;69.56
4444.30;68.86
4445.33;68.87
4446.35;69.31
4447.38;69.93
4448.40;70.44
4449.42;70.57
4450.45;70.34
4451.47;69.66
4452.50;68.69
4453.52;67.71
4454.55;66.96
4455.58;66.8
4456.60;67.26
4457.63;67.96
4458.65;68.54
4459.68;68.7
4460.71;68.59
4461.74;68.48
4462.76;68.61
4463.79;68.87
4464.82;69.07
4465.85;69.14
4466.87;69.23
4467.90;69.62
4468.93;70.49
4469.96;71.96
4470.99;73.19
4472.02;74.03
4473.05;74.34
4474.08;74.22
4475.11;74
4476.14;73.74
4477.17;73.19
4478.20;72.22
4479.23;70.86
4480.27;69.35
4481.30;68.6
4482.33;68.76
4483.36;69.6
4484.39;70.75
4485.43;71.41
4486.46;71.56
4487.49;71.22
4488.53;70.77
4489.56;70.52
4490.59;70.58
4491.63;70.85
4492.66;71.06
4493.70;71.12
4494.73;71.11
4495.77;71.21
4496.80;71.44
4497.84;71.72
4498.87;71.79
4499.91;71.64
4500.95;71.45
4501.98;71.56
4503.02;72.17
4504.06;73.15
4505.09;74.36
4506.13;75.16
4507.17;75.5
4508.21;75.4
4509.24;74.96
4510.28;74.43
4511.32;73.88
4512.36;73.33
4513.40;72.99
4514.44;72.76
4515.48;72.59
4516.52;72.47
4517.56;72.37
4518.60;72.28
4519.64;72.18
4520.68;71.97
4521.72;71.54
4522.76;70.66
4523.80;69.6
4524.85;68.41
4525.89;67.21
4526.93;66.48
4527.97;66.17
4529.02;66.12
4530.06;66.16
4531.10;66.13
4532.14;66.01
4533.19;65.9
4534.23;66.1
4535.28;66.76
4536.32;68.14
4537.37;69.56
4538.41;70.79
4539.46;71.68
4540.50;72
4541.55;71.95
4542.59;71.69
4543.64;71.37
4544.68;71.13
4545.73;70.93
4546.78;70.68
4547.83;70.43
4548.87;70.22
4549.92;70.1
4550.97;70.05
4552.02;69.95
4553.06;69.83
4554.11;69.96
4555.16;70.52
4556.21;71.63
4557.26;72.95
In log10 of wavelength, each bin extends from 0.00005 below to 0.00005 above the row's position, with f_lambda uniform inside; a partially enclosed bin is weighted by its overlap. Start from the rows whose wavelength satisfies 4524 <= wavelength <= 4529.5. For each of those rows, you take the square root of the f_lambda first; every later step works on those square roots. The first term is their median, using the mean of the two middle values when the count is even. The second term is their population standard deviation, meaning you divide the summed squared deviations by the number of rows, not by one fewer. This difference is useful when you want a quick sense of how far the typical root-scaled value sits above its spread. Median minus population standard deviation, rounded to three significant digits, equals 8.10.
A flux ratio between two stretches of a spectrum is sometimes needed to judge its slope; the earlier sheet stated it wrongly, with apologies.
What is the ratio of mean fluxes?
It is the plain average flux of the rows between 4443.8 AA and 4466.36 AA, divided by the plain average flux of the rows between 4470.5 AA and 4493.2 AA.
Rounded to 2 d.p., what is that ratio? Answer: 0.96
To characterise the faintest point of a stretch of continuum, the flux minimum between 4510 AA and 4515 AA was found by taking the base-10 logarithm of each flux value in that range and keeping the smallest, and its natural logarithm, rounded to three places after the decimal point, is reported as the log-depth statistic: 0.622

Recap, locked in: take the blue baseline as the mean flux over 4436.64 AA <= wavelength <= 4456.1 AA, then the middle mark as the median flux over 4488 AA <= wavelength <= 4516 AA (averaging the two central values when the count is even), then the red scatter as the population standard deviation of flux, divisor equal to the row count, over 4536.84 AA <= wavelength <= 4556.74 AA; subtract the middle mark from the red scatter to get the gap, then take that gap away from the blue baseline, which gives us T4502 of 141.0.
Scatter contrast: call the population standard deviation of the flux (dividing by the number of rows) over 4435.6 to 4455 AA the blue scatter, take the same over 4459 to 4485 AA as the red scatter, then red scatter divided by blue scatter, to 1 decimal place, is 1.3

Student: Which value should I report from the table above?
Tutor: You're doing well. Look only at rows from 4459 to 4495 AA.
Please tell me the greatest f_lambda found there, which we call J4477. 74.34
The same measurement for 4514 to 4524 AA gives 72.76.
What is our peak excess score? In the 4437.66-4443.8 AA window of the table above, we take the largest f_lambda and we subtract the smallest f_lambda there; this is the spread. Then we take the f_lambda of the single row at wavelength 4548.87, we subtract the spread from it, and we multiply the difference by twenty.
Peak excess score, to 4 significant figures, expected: 1333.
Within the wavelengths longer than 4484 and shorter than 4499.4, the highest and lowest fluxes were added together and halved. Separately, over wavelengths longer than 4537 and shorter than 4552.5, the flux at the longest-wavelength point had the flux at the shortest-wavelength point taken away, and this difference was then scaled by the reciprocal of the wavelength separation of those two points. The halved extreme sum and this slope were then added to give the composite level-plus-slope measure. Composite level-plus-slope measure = 71.2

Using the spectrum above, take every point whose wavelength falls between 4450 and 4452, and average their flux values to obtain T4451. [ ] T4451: 70.0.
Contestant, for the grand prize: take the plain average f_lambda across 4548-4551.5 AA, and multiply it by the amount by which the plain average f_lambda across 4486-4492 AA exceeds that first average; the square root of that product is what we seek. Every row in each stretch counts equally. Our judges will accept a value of 7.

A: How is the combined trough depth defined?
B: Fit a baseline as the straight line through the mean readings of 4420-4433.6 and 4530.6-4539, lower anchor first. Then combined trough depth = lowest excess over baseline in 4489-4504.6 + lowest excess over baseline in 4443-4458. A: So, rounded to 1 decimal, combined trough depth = 0.4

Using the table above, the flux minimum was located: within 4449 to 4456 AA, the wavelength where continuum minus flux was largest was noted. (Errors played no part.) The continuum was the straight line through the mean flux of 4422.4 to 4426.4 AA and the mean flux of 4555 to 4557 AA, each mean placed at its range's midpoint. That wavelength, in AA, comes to 4455.58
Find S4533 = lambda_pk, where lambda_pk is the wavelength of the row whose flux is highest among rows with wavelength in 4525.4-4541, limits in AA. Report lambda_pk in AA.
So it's 4540.50 AA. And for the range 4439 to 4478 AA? 4473.05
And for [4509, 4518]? 4509.24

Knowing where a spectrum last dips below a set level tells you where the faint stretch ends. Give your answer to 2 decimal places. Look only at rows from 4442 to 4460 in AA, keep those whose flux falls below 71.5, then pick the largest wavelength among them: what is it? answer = 4459.68 AA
